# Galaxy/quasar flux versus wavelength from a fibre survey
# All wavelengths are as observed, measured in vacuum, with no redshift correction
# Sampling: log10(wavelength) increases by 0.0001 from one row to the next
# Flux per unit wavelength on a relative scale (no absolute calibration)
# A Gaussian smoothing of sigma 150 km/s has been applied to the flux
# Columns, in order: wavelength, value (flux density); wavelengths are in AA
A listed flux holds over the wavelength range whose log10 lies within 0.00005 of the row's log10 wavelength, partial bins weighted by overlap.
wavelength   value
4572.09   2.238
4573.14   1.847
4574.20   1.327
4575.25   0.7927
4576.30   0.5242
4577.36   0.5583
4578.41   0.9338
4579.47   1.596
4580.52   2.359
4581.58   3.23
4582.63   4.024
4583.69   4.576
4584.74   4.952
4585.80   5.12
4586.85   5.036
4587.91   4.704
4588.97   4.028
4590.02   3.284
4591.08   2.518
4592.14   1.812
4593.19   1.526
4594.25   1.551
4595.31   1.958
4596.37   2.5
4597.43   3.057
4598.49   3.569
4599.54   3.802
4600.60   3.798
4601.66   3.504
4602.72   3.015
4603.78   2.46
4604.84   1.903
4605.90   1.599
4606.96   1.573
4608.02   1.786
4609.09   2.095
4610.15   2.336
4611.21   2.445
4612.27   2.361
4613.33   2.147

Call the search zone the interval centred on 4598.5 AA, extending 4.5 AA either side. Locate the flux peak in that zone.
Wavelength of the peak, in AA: 4599.54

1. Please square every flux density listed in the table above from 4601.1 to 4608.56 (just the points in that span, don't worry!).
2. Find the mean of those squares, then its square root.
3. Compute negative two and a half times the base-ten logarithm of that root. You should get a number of -0.94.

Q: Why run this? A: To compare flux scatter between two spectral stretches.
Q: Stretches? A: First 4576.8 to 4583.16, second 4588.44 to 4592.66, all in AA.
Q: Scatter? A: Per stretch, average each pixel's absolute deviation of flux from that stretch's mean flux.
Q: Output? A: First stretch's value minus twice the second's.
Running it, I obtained -0.4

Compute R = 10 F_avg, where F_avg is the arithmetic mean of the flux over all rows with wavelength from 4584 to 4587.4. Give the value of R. 50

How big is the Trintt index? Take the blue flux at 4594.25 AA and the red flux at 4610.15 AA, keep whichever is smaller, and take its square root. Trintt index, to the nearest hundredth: 1.25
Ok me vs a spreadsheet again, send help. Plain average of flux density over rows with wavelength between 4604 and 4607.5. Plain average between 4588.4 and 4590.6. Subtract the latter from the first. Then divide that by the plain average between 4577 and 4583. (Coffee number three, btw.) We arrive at -0.9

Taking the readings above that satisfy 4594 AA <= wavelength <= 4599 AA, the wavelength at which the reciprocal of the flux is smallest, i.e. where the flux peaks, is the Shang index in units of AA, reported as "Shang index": 4598.49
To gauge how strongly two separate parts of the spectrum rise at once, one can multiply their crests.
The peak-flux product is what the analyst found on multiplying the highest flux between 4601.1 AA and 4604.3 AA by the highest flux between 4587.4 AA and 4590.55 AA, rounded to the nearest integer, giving 16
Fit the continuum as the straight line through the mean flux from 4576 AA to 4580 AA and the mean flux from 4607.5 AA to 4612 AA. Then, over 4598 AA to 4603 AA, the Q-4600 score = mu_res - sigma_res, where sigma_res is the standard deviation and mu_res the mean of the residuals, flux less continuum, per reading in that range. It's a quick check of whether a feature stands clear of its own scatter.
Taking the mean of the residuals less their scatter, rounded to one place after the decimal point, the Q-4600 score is 1.4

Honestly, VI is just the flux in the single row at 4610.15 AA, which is 2.336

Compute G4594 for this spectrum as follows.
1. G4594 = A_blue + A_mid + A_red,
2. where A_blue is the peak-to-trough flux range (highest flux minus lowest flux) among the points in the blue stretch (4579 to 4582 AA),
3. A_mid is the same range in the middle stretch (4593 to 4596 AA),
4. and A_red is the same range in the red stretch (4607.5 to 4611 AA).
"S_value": 2.62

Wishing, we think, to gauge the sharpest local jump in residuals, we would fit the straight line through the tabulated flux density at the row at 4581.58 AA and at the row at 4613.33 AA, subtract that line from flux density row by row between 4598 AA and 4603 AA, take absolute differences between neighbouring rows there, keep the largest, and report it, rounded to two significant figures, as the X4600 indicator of 0.45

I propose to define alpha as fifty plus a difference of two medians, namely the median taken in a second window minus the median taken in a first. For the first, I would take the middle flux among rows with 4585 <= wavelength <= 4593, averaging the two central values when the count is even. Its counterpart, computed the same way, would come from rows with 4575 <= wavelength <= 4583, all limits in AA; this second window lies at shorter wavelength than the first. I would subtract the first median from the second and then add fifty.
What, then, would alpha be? 47.2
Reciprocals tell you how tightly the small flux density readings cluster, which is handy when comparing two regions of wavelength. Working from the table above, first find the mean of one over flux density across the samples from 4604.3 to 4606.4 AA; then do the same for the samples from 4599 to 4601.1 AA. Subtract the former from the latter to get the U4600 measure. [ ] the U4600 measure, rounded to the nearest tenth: -0.3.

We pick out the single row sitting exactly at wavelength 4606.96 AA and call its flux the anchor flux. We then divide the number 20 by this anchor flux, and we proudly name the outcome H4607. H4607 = 12.7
